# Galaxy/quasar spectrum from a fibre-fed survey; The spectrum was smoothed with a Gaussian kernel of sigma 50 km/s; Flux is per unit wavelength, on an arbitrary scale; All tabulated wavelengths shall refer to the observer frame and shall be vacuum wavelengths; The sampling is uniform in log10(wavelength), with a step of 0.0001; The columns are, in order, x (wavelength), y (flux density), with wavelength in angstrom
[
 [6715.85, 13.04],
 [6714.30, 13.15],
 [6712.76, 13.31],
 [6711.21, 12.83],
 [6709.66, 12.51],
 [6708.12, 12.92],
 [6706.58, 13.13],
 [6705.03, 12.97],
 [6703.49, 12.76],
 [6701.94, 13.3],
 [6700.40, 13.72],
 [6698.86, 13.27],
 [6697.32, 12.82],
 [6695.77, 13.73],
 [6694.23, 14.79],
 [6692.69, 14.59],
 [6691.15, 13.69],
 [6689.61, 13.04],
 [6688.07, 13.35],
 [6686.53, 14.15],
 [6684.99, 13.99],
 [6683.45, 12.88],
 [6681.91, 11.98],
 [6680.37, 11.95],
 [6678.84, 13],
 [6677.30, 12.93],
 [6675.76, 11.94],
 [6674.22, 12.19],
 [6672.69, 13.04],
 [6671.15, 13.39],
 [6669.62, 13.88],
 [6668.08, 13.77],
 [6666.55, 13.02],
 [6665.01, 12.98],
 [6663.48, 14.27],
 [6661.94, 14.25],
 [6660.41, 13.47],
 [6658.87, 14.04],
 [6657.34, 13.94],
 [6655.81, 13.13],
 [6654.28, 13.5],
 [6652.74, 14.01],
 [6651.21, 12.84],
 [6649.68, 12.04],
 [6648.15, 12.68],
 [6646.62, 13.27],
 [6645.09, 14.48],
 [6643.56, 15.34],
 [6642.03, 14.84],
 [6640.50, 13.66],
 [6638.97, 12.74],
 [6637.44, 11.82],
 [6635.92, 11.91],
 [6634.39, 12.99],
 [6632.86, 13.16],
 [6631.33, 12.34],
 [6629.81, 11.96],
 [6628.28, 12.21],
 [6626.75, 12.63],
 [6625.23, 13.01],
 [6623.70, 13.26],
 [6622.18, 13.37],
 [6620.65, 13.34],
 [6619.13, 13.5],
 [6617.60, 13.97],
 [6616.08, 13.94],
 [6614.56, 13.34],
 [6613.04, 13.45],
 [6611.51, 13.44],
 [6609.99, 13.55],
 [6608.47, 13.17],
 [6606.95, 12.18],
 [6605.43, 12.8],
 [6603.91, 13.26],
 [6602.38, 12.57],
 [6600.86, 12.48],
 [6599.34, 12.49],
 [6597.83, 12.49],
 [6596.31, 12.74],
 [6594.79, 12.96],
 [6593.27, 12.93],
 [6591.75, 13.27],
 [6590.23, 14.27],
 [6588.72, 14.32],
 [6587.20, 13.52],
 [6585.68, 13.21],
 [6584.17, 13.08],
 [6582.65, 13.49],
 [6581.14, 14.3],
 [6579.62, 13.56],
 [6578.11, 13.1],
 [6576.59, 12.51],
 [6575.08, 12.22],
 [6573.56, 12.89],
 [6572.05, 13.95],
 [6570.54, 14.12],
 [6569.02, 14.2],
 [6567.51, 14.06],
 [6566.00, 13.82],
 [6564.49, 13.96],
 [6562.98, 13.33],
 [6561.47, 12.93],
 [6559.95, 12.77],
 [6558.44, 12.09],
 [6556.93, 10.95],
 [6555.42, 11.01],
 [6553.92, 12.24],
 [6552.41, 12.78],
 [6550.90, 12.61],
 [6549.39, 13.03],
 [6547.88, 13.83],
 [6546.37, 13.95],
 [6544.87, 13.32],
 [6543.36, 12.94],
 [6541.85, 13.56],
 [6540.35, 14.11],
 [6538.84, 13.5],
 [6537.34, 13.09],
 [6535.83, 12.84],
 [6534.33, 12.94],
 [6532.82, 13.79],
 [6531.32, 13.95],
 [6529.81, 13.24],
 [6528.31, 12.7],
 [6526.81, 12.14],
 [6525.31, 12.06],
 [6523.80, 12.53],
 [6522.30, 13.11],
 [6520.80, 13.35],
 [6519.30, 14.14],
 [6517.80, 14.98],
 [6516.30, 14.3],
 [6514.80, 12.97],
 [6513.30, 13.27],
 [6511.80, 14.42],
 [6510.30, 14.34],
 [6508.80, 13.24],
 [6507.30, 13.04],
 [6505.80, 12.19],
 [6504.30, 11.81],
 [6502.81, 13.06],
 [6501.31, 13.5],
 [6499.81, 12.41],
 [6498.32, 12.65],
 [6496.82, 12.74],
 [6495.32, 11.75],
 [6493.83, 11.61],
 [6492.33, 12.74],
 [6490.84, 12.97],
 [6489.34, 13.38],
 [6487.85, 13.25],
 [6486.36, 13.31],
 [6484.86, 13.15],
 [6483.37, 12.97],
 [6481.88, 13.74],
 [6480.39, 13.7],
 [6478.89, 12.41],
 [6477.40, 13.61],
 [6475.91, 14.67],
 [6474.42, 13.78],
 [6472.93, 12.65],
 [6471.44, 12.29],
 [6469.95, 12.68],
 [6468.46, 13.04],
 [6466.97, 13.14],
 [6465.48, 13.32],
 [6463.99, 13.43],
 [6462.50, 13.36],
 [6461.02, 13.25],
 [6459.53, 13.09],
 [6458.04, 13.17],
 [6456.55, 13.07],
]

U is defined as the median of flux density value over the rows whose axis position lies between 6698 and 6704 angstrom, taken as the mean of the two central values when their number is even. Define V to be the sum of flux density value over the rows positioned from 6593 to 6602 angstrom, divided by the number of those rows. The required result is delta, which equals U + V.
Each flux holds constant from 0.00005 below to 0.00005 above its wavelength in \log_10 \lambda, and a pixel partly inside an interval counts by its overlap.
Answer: 26.0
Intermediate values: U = 13.3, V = 12.7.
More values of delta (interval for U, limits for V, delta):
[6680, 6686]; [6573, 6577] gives 25.0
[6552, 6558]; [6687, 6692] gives 25.0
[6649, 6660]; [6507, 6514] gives 27.2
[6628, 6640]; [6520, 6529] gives 24.9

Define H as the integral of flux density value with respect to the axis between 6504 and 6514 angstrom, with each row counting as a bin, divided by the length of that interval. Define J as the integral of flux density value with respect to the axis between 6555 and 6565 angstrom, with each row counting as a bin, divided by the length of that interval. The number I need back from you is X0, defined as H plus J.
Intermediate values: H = 13.2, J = 12.4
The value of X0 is 25.7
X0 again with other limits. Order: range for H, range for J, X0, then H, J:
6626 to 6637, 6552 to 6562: 24.5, 12.4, 12.1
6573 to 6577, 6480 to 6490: 25.9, 12.5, 13.4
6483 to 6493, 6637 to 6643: 26.5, 13.1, 13.4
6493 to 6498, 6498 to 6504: 24.9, 12.1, 12.9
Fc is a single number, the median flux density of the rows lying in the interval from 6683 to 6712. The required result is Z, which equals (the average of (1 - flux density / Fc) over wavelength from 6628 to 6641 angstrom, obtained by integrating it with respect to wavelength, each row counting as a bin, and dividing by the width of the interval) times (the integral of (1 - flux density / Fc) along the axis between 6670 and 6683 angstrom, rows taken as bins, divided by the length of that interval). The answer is 0.0028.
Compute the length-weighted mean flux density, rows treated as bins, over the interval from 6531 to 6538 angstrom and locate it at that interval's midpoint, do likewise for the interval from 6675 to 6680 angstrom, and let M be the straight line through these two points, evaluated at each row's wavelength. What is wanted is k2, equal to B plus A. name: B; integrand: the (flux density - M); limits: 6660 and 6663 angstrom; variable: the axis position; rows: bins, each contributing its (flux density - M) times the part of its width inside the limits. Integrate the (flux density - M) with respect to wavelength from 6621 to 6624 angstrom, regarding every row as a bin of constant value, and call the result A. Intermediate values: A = 1.4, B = 4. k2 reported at 5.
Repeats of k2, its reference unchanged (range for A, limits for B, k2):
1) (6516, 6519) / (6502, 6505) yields 1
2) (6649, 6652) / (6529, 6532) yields 0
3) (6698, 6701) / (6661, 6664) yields 8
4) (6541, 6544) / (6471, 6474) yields -3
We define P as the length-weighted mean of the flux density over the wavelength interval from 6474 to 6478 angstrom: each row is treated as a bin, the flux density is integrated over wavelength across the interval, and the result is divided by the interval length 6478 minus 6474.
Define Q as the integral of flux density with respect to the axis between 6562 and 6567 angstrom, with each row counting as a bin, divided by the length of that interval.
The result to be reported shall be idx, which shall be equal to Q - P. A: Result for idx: -0.4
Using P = 14.06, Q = 13.7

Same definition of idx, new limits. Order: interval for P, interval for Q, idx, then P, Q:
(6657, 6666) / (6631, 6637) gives -1.2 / 13.79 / 12.6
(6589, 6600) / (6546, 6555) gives -0.1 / 13.09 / 13.0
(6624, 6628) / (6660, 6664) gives 1.2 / 12.79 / 14.0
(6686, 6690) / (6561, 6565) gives -0.1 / 13.52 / 13.4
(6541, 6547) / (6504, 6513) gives -0.2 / 13.46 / 13.2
